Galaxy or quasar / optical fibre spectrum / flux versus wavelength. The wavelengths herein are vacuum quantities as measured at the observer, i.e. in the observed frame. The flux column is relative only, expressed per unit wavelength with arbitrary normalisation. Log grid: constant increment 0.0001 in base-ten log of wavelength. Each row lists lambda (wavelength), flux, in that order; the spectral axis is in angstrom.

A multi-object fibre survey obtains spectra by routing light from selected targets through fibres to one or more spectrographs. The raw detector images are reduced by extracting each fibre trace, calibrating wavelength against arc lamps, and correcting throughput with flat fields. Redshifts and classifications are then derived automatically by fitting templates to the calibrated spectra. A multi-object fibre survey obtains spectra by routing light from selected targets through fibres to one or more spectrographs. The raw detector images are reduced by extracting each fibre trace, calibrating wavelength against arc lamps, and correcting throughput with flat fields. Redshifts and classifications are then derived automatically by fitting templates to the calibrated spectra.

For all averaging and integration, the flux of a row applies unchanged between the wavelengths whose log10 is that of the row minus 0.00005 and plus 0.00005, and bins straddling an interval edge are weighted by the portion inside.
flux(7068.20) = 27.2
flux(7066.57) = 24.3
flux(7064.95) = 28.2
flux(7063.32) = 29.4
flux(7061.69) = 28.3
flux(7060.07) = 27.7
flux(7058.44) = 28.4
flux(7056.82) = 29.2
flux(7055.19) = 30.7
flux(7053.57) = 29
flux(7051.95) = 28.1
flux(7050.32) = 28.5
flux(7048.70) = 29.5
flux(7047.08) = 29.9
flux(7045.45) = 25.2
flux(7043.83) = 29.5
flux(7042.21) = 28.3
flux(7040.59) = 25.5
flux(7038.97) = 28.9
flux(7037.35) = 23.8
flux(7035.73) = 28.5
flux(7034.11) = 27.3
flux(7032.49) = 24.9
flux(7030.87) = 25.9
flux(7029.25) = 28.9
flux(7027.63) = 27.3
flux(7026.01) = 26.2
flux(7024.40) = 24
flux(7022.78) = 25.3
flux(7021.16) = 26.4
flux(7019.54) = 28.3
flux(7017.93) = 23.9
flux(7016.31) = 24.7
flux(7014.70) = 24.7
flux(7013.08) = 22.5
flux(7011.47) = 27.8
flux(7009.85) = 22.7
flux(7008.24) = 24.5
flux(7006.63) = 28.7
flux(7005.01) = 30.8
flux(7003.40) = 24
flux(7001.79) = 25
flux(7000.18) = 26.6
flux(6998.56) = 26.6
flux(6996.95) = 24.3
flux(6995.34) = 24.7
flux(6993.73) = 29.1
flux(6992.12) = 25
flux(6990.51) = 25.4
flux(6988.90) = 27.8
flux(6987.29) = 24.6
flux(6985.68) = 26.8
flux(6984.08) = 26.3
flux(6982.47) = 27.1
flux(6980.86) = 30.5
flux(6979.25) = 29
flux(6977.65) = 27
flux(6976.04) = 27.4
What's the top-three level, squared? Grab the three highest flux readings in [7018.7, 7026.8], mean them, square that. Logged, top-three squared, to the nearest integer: 727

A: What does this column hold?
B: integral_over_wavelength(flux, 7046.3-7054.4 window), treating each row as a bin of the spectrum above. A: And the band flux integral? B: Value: 235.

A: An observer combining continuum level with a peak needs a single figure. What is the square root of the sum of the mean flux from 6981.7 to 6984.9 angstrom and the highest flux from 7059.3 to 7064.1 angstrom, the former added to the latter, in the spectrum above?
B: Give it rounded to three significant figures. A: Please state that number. 7.49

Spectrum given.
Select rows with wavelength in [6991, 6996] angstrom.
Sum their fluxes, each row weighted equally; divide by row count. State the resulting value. 26.3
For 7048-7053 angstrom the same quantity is 28.7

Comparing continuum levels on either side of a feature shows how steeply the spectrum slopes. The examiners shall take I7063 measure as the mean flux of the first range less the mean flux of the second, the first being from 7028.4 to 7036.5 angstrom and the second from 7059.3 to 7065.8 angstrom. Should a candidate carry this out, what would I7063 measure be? -1.3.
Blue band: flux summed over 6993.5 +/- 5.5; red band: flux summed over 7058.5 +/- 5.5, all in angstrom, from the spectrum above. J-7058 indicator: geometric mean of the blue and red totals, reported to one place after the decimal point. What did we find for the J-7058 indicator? 192.5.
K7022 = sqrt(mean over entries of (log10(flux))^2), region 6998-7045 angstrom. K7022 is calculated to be 1.42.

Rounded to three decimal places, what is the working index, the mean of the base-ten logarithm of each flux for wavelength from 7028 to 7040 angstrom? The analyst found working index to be 1.428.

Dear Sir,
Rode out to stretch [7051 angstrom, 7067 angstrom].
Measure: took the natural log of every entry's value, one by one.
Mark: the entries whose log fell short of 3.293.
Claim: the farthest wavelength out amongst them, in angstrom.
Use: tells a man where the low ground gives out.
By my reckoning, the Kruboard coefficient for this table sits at 7066.57 angstrom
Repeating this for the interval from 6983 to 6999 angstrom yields 6998.56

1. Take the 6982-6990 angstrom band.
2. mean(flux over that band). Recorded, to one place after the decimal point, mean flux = 26.5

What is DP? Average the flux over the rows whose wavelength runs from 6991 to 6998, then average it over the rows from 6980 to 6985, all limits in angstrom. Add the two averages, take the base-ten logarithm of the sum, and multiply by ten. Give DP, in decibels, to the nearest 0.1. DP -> 17.3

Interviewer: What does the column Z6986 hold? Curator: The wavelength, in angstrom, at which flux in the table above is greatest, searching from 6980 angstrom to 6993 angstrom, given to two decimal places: 6980.86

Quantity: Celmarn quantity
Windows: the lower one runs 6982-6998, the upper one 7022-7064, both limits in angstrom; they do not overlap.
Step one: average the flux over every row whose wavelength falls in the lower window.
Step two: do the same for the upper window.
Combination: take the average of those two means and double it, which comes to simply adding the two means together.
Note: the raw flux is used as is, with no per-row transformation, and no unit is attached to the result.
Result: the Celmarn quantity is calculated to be 53.73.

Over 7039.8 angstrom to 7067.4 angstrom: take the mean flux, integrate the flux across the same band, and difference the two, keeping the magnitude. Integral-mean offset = 751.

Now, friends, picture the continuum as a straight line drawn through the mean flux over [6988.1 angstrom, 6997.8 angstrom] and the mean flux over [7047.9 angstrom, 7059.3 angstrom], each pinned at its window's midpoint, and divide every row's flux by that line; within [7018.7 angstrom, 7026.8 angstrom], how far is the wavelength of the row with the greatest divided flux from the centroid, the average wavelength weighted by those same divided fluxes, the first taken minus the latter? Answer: -3.1 angstrom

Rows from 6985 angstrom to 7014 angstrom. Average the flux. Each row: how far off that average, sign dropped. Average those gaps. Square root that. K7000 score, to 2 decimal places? 1.36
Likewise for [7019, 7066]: 1.23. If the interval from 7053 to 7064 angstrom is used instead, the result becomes 0.84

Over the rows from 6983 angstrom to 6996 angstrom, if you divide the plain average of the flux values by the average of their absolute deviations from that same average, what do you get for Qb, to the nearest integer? 20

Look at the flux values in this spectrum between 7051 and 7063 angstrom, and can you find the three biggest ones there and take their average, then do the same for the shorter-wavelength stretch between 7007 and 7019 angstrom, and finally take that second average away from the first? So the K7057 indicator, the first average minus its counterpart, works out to 3.9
